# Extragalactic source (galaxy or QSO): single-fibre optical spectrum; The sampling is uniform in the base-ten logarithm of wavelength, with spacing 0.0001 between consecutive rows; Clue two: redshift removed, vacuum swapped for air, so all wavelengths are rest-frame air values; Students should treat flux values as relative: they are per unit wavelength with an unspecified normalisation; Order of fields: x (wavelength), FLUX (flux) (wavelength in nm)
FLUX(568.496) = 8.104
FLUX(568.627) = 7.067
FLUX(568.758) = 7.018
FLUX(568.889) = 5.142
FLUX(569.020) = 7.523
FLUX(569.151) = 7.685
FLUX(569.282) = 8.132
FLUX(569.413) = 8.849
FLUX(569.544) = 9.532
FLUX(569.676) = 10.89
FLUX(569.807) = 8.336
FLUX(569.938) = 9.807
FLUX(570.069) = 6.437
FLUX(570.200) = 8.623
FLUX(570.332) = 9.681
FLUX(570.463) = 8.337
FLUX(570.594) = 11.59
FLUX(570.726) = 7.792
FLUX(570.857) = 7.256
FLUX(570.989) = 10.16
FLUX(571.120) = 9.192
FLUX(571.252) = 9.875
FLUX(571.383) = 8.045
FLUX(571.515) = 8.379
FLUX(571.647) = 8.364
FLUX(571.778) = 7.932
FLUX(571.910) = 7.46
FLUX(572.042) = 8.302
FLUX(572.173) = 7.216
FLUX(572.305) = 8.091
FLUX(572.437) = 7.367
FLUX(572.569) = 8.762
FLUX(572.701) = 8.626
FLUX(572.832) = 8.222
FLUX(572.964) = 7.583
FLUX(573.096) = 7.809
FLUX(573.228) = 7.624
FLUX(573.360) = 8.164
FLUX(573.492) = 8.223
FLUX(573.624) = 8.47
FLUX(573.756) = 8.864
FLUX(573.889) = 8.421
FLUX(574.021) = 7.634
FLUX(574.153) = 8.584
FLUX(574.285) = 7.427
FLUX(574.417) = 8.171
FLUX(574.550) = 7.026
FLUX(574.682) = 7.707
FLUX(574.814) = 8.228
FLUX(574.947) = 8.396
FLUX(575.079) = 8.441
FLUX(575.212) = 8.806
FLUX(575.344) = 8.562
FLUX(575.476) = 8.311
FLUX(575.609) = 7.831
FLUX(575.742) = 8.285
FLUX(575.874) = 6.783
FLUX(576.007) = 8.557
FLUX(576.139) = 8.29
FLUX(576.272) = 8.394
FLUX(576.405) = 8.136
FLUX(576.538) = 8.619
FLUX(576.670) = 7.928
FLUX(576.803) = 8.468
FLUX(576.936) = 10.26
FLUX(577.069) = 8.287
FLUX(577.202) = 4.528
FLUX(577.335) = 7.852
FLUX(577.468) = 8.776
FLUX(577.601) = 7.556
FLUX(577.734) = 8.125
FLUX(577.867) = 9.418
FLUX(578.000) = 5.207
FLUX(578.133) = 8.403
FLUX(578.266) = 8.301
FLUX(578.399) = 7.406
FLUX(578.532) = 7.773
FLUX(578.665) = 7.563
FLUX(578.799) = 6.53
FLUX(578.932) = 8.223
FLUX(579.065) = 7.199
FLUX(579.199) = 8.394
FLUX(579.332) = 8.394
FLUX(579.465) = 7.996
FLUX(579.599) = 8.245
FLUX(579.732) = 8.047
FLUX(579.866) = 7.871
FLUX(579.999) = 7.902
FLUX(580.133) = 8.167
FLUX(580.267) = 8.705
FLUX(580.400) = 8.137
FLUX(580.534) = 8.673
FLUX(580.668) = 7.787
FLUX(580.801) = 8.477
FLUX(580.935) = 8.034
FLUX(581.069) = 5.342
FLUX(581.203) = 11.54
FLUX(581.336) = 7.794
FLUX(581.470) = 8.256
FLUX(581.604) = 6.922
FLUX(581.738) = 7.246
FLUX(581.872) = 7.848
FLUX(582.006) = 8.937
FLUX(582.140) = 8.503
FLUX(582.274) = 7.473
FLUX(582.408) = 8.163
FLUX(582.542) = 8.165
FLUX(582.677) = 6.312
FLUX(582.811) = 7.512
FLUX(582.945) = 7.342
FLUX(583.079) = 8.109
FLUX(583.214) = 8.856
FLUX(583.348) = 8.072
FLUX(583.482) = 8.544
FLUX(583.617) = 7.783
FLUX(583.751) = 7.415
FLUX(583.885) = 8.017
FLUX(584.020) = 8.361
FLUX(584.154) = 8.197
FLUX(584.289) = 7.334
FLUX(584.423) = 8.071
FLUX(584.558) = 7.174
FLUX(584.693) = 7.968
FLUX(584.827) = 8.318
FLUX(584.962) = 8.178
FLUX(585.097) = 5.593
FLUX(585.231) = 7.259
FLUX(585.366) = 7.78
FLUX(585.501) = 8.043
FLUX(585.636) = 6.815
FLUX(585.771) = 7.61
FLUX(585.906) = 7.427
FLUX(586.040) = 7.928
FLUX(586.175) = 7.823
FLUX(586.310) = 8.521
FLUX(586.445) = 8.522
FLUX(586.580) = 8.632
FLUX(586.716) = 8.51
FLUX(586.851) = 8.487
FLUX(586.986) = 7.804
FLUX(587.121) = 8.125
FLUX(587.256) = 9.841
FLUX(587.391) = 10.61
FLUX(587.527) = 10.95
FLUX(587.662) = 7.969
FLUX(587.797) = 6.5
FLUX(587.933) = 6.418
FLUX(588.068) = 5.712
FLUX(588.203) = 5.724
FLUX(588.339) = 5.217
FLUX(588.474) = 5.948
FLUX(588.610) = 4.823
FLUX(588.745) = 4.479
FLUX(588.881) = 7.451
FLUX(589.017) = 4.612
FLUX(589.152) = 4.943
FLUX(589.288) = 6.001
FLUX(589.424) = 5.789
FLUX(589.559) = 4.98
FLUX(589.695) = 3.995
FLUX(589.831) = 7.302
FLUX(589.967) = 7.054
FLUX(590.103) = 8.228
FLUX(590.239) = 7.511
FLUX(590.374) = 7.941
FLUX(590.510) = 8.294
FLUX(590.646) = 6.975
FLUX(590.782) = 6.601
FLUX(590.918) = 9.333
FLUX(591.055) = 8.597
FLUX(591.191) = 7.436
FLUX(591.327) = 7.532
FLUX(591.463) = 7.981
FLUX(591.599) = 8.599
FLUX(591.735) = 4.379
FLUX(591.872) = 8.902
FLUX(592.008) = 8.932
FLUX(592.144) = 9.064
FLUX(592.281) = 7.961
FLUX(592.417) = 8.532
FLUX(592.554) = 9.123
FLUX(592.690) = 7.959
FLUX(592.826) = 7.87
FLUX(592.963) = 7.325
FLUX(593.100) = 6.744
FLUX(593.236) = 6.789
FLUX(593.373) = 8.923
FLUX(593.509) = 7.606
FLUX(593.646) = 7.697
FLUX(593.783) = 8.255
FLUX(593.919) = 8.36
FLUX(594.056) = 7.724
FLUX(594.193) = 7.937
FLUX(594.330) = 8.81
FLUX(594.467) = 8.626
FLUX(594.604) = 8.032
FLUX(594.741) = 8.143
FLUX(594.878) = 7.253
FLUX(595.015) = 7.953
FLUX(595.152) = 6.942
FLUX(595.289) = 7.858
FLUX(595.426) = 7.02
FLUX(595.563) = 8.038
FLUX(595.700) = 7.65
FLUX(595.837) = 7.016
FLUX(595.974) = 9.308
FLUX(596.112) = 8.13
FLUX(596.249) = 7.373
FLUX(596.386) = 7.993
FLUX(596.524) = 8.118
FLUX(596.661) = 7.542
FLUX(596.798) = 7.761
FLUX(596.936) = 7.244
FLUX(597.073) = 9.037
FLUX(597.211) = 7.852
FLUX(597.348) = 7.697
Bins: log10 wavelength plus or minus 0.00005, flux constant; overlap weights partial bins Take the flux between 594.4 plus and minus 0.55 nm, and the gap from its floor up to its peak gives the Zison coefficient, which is 1.6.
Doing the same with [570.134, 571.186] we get 4.3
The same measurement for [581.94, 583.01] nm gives 2.6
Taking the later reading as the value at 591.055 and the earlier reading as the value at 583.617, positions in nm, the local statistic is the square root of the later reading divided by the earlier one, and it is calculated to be 1.05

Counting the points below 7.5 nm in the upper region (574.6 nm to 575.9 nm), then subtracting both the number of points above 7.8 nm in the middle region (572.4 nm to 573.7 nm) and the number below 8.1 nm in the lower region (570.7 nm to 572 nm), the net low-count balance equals -11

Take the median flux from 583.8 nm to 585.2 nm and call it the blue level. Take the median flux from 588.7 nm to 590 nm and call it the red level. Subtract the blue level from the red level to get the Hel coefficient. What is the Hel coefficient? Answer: -2.7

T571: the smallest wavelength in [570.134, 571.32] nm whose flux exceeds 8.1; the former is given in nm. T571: 570.200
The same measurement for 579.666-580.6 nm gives 580.133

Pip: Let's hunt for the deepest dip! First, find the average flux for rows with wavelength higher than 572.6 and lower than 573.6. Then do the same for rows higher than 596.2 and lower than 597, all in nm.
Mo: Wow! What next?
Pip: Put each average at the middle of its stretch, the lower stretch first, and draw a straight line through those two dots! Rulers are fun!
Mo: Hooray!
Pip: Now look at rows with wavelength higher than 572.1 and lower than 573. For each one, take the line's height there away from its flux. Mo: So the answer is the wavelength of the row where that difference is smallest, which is 572.173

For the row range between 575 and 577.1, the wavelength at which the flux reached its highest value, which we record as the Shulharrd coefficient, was 576.936 nm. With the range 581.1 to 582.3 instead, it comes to 581.203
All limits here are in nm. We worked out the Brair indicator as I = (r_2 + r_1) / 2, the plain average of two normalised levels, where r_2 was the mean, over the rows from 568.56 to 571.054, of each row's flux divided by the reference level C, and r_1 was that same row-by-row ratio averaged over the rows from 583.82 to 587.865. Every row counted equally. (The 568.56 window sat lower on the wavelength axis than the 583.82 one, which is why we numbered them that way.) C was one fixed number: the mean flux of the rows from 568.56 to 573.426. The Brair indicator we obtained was 0.99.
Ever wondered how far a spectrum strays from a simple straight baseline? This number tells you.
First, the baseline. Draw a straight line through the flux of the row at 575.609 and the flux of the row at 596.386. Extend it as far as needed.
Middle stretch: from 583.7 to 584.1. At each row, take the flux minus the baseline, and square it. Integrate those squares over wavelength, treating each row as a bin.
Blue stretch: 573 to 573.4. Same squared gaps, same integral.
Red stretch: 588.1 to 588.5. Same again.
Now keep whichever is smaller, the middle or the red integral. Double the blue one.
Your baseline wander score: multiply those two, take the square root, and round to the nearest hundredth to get 0.05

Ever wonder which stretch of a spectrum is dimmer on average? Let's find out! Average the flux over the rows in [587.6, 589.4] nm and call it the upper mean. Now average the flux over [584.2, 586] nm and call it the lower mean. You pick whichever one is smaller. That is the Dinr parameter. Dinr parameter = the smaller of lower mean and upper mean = 5.8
